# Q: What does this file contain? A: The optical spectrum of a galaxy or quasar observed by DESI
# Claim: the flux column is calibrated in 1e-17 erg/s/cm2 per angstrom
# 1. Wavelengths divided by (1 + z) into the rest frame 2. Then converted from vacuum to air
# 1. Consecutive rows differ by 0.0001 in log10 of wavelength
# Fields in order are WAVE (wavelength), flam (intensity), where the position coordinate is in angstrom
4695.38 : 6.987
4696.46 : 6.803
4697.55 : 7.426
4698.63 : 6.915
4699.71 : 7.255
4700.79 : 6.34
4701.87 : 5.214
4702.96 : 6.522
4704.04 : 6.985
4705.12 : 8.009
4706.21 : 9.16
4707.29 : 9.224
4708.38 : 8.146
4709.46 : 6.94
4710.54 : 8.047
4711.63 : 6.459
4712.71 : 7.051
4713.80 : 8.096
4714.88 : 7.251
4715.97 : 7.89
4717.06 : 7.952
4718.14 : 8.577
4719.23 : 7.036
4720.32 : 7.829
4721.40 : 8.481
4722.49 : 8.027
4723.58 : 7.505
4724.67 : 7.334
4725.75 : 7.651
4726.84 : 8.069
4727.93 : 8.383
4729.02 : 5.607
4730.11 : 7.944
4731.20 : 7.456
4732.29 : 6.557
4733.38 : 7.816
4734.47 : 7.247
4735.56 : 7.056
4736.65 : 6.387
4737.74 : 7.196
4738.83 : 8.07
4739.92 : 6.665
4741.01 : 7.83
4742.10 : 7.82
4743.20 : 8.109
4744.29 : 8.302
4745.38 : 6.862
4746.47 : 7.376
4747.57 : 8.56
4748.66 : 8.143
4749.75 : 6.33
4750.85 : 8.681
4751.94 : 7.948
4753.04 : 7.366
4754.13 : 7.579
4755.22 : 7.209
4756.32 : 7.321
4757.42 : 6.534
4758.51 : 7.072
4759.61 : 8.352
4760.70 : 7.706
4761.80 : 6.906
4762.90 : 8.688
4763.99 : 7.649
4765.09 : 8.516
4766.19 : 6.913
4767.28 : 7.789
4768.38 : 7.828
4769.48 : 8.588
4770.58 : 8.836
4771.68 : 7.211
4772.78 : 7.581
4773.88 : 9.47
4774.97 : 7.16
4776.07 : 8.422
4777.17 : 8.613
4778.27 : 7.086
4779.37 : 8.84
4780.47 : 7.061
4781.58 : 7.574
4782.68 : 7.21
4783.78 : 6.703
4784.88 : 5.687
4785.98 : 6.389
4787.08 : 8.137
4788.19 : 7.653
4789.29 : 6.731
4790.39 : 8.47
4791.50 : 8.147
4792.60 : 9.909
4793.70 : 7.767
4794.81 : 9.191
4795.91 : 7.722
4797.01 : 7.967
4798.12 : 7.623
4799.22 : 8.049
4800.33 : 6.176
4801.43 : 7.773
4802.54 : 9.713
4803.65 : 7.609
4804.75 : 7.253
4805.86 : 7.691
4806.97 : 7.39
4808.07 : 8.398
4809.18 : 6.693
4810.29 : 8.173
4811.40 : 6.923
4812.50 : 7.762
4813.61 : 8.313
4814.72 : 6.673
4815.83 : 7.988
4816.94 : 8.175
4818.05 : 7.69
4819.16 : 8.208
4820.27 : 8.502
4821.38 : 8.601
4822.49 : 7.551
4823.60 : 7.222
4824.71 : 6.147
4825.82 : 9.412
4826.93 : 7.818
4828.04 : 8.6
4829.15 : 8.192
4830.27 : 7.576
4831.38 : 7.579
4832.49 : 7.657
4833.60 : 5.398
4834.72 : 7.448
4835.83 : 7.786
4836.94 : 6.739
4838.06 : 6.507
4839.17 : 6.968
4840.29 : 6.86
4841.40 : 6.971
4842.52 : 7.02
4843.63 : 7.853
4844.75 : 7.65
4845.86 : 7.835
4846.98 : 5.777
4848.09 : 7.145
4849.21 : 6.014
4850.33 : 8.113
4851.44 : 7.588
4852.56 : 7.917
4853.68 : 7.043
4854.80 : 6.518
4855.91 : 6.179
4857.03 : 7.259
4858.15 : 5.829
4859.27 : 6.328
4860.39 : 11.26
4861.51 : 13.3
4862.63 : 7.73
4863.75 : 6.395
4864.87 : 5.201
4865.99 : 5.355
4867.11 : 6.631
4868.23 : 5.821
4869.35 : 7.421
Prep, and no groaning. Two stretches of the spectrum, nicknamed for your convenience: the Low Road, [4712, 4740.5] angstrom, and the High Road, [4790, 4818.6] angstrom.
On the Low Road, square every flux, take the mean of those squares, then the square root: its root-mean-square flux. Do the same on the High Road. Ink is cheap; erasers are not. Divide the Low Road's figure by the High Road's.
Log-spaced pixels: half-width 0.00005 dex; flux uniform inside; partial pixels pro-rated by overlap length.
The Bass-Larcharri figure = 0.95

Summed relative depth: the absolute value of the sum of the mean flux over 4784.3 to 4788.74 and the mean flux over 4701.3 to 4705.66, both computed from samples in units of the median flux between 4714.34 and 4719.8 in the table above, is 1.73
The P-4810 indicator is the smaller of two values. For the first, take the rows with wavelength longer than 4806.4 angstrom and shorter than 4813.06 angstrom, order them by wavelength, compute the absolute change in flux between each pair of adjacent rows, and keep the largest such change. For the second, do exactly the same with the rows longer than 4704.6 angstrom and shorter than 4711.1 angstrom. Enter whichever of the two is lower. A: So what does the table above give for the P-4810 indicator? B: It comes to 1.2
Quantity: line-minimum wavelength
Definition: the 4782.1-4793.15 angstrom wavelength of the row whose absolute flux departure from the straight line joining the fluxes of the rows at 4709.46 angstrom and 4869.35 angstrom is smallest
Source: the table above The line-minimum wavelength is 4782.68 angstrom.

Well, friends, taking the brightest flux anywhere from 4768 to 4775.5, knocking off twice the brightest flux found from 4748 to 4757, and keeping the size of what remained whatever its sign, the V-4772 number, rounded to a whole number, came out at 8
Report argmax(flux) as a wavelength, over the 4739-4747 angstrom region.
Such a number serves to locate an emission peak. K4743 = 4744.29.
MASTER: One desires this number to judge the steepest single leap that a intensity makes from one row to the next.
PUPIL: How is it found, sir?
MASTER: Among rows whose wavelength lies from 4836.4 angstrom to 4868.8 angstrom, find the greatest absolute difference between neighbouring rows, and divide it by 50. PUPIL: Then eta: 0.11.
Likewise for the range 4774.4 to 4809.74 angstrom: 0.04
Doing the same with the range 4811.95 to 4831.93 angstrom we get 0.07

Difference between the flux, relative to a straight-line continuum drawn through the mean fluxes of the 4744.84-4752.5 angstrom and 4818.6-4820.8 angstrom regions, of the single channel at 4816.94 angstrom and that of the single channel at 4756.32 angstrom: 0.039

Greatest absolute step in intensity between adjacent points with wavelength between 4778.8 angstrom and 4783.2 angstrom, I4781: 1.8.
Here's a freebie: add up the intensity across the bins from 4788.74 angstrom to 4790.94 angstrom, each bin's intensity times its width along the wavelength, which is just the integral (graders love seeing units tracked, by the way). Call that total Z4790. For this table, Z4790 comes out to 16.8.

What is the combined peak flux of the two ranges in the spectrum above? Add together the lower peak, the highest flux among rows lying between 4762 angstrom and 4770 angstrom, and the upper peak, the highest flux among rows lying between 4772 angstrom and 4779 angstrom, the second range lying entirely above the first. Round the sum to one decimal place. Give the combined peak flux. 18.2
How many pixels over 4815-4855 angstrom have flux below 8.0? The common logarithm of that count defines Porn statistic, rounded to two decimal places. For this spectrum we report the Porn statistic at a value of 1.45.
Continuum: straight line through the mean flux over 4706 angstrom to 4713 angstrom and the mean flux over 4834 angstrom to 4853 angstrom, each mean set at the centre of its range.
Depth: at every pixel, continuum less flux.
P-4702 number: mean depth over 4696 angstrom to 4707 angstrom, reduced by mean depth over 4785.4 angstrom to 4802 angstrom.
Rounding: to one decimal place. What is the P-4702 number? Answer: 1.2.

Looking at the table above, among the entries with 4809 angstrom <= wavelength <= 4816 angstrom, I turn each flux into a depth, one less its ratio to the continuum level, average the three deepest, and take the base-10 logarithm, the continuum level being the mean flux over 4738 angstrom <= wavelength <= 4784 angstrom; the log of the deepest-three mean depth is -0.90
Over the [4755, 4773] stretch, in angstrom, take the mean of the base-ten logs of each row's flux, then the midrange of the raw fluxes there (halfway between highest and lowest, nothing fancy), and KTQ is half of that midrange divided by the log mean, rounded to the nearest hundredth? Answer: 4.35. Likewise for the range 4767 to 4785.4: 4.28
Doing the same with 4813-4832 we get 4.34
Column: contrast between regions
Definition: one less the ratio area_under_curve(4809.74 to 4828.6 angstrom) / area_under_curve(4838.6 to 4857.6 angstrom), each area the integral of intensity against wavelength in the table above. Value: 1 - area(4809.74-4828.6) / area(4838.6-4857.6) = -0.10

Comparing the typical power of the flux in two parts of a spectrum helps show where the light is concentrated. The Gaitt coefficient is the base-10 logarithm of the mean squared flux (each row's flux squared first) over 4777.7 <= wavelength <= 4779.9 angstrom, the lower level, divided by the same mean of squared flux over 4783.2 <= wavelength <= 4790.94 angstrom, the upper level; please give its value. 0.10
